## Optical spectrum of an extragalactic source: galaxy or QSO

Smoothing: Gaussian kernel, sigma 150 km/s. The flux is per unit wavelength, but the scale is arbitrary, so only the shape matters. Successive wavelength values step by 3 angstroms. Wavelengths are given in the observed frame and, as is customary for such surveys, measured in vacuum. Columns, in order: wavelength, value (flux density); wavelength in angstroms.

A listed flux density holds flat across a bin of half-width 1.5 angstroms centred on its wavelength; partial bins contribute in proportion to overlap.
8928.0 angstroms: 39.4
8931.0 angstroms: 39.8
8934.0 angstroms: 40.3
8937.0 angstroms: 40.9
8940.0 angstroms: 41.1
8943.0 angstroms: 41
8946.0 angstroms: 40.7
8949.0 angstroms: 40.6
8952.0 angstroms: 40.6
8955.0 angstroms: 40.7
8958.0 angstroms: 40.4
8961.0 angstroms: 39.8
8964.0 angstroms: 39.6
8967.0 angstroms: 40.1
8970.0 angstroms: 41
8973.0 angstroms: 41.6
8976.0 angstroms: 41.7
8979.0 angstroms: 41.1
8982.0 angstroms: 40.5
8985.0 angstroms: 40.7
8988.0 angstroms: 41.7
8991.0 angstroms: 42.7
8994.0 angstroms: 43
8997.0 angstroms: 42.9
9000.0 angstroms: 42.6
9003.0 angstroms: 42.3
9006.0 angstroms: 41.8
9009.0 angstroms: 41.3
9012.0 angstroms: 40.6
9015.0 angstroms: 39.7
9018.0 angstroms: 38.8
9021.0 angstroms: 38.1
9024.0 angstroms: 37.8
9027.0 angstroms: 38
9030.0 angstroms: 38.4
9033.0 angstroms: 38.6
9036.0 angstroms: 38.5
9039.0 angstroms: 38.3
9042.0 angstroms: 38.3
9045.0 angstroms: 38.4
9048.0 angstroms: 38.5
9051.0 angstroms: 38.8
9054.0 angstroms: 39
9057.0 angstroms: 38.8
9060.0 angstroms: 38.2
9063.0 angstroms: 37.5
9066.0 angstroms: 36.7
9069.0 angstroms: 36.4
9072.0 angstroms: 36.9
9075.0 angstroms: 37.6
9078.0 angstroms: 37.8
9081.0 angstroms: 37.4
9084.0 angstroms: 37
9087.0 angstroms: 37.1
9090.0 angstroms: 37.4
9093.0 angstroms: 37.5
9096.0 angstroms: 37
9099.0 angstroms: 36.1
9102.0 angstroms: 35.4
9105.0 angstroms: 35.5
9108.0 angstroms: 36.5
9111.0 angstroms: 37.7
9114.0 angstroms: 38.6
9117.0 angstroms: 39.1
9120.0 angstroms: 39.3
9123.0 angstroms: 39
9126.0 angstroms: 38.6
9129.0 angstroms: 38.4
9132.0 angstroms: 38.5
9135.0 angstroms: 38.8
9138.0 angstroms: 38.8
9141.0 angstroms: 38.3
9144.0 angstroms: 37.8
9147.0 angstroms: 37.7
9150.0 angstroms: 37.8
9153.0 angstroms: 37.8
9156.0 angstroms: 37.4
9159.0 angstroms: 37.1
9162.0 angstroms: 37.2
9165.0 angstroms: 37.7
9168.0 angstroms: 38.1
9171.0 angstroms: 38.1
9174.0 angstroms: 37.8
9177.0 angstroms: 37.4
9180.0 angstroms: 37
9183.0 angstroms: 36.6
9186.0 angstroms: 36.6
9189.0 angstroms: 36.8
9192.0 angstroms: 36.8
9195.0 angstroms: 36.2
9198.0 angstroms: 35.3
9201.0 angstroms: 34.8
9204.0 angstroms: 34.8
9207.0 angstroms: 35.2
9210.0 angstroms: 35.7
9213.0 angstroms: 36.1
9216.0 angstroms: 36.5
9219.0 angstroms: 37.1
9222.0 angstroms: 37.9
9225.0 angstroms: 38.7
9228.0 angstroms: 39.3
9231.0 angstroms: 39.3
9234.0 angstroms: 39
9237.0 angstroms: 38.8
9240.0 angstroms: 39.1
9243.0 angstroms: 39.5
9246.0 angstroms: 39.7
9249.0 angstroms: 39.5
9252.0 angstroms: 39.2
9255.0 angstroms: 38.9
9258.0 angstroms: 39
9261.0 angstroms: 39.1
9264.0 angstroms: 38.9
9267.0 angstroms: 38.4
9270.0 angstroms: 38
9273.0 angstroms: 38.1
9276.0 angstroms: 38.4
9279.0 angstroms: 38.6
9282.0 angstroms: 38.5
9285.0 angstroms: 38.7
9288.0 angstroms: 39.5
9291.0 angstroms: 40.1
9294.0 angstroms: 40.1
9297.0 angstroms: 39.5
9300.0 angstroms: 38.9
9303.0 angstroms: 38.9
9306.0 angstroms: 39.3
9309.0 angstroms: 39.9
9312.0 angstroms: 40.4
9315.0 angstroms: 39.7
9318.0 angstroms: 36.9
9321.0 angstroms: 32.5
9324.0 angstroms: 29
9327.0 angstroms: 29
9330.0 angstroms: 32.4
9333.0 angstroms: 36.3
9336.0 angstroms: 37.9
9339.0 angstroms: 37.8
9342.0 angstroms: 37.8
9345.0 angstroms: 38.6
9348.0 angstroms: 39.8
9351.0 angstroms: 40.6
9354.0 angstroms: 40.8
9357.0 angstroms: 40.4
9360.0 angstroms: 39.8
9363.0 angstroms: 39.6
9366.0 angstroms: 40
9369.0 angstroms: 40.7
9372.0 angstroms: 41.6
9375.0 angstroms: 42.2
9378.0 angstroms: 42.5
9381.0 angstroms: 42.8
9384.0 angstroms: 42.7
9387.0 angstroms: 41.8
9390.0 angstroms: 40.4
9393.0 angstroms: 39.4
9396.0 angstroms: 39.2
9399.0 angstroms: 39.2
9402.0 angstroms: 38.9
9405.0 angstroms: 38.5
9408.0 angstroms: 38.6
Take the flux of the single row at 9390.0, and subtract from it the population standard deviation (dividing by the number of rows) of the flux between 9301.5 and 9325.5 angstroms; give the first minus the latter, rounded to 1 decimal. 36.5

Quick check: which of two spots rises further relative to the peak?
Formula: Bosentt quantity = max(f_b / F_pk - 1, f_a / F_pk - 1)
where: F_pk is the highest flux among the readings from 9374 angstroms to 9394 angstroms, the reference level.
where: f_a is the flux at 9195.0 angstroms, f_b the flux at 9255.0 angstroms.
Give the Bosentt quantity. -0.091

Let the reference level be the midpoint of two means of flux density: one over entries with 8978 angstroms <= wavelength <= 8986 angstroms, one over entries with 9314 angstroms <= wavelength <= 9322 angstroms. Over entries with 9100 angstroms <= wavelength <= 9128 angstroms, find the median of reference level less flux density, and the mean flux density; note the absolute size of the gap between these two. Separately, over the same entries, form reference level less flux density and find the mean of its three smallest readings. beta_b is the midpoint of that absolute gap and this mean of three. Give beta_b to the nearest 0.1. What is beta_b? 18.6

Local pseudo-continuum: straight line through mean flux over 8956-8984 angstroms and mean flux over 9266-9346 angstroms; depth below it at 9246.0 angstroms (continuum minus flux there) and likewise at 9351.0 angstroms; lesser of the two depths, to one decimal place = -3.5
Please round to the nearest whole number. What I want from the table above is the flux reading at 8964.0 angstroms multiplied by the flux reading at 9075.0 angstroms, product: 1489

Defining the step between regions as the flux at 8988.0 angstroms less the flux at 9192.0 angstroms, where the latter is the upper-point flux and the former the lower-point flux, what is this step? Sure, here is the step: 5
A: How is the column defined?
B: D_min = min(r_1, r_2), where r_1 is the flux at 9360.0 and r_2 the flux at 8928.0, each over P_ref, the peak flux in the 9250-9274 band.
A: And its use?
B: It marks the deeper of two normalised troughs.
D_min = 1.01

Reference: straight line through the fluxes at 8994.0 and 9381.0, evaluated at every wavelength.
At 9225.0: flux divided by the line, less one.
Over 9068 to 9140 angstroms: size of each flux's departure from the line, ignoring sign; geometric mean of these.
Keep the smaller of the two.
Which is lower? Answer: -0.097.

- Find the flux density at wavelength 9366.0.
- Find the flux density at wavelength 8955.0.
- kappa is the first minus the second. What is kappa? -1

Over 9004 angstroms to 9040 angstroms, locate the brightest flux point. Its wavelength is 9006.0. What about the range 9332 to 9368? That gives 9354.0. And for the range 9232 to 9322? 9312.0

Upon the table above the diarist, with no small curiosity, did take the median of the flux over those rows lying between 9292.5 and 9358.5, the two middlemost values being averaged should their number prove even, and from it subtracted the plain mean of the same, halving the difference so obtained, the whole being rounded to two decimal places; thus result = 0.67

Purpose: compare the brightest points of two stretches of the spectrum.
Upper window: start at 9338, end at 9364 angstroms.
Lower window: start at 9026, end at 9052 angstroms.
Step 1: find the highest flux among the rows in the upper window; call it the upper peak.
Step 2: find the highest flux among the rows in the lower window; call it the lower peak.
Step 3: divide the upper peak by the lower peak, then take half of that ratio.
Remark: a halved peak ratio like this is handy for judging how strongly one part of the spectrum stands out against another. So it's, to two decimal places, 0.53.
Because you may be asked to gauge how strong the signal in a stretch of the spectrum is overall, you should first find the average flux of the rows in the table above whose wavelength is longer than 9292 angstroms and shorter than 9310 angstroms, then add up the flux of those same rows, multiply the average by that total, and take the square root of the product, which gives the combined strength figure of 97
